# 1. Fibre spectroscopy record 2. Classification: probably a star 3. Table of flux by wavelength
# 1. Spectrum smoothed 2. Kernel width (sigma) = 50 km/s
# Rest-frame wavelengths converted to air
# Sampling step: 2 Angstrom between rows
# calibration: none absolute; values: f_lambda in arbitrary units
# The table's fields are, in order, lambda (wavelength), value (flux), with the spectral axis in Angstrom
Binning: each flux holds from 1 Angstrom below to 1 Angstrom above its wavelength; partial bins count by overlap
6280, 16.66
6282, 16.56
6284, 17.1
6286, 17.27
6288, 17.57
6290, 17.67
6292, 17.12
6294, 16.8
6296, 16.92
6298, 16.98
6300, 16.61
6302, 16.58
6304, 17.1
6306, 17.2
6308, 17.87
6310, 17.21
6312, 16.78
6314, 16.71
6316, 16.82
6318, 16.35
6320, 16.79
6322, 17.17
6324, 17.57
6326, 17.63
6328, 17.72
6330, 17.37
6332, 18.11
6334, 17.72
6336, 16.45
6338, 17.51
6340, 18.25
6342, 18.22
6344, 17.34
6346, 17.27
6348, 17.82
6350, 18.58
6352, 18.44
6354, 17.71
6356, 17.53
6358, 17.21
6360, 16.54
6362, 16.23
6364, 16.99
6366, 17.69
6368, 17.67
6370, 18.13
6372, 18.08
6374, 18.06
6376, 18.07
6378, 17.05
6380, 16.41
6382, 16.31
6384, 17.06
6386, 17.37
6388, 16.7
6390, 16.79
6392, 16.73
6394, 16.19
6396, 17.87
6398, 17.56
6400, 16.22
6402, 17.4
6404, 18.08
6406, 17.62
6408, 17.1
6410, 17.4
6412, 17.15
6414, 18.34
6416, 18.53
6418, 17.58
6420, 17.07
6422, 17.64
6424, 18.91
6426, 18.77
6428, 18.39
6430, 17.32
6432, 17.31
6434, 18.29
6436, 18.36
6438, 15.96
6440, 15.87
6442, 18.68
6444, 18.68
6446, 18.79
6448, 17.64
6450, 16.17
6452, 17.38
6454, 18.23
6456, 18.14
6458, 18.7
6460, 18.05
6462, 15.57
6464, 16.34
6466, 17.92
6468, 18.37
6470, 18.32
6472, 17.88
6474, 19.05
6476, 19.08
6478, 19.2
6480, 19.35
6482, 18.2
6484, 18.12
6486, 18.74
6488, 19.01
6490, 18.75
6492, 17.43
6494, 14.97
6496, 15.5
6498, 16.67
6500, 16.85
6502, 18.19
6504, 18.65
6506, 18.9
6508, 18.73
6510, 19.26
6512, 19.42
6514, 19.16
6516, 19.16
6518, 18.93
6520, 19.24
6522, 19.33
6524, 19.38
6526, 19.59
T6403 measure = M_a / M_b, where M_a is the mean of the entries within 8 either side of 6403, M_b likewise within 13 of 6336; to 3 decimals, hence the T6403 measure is 0.988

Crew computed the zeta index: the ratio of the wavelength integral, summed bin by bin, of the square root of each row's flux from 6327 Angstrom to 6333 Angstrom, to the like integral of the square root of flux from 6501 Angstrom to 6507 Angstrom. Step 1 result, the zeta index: 0.98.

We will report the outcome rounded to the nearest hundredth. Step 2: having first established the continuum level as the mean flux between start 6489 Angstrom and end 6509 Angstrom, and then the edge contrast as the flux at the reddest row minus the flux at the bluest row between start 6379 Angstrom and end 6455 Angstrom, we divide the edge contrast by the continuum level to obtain 0.10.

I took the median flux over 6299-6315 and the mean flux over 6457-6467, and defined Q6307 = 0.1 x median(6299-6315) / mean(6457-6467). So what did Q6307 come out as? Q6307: 0.098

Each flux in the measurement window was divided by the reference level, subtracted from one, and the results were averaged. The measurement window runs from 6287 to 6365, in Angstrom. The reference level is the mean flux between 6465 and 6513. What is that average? 0.049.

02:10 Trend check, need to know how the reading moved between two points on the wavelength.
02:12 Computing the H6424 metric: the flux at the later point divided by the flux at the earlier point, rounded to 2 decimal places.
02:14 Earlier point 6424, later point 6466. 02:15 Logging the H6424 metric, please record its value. 0.95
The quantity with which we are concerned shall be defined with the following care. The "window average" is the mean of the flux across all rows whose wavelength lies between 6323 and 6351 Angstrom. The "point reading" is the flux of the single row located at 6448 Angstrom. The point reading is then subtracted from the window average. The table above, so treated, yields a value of 0.0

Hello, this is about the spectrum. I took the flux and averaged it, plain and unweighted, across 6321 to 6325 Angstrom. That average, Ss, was 17.4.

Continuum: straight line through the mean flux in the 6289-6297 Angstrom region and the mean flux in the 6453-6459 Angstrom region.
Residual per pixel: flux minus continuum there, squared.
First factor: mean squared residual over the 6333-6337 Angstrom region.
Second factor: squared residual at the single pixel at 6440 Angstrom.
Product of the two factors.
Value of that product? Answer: 3.0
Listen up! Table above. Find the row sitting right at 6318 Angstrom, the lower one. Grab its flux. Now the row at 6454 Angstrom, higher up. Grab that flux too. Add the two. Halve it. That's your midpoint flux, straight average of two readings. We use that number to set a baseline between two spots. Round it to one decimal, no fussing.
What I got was 17.3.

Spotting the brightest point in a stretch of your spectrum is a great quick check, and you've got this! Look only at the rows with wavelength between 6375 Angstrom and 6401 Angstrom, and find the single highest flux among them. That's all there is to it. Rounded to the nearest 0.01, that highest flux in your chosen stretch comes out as 18.07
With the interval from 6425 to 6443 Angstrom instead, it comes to 18.77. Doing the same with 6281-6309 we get 17.87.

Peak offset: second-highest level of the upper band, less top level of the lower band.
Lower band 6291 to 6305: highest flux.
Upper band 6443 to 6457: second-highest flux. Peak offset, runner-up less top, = 1.6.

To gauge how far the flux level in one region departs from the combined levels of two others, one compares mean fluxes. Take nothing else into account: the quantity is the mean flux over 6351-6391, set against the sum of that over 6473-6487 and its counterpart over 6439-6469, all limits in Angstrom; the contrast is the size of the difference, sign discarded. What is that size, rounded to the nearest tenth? 19.2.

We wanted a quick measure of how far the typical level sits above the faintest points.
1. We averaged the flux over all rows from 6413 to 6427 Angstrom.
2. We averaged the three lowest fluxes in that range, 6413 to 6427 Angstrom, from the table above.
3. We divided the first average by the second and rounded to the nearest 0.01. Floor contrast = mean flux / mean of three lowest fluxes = 1.04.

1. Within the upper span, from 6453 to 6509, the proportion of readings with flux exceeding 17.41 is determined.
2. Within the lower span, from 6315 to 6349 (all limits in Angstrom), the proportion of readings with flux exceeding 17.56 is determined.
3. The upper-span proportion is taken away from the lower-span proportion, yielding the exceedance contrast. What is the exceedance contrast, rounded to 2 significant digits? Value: -0.32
